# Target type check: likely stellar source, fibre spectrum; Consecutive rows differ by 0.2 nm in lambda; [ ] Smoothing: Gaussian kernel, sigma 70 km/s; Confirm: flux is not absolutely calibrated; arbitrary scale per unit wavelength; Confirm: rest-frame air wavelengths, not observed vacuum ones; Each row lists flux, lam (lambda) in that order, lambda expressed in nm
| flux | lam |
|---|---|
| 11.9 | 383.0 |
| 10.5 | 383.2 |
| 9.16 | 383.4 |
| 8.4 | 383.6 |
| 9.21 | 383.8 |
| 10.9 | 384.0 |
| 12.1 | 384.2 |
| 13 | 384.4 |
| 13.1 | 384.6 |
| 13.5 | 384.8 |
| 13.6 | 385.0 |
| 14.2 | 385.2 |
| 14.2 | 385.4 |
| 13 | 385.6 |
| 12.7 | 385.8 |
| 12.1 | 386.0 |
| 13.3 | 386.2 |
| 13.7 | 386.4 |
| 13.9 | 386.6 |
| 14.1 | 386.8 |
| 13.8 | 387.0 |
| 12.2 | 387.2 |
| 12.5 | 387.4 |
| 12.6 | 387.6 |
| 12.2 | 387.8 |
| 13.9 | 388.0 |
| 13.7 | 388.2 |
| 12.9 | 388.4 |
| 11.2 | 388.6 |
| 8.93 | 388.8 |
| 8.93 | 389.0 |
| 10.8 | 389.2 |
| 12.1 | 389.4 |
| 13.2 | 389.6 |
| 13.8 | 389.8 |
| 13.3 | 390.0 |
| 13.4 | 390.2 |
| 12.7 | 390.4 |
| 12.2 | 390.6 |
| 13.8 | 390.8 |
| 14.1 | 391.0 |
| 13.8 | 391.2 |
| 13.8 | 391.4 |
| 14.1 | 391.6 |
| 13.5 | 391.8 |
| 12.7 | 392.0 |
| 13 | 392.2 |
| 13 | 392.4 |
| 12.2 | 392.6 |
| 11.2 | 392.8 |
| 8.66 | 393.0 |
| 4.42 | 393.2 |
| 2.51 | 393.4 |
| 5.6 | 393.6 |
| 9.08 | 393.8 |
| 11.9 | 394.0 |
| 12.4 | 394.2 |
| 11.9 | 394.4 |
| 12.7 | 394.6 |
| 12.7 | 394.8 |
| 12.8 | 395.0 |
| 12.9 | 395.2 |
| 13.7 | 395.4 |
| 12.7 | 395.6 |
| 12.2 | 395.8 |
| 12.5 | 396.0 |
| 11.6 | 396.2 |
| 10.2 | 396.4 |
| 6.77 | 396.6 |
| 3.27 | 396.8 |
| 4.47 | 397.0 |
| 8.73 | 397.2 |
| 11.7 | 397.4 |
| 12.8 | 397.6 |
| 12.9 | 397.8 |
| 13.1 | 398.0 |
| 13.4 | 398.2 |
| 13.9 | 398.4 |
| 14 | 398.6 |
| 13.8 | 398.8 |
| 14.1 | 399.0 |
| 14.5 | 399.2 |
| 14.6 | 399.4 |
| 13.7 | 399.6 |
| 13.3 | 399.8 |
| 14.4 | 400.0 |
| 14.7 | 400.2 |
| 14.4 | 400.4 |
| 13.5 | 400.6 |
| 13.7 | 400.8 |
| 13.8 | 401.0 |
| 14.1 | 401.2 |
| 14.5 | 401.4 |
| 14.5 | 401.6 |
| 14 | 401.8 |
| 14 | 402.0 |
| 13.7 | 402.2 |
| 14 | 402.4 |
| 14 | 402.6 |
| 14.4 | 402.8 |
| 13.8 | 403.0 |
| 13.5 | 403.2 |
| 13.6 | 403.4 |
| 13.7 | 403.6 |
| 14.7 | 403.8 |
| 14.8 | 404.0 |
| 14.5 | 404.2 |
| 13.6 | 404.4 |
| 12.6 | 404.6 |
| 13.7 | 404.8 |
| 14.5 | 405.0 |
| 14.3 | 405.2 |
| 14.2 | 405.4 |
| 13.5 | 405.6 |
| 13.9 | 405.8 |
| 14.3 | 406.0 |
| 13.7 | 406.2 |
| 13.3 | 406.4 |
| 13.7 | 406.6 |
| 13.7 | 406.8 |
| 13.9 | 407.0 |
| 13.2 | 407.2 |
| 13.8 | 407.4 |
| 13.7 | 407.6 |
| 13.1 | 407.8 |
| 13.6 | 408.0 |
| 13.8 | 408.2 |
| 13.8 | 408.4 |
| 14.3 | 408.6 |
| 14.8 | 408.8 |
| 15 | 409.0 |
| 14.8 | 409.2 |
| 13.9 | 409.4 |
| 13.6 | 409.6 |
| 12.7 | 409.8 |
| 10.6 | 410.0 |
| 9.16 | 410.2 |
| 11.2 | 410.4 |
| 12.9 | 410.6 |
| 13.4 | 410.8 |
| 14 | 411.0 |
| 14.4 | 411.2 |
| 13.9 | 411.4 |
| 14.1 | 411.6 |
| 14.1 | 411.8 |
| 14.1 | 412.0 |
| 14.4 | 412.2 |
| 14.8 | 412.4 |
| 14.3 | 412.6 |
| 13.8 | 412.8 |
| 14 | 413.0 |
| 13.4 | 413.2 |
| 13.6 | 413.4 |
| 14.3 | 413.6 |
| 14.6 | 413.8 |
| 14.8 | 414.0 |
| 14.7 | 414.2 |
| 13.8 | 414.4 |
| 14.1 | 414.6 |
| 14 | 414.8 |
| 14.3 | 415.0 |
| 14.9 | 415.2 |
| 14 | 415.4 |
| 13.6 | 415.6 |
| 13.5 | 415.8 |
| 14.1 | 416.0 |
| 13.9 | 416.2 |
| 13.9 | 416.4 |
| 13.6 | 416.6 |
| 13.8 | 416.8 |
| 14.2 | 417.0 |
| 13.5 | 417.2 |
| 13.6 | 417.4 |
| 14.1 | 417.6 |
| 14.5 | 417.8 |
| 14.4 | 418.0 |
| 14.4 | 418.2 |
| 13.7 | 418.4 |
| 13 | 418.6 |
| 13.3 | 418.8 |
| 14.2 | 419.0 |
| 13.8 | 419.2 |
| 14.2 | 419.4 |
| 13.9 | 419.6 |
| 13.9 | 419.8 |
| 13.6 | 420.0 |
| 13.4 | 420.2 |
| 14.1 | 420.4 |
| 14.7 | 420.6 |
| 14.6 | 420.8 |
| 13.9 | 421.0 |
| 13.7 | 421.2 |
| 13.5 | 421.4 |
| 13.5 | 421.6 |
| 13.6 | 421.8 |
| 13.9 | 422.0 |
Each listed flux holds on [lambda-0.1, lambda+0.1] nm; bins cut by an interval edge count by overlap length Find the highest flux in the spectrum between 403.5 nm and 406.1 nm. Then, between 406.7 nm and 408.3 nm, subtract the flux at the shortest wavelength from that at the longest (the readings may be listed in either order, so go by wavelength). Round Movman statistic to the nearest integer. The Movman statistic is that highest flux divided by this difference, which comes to 148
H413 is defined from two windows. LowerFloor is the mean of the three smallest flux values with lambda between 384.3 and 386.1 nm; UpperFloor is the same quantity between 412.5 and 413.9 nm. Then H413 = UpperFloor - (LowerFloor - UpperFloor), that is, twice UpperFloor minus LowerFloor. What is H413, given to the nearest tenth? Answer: 14.6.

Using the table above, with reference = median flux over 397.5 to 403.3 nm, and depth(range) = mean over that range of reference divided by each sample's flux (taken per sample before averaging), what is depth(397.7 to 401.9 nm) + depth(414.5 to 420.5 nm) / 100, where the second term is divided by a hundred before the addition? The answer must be 1.02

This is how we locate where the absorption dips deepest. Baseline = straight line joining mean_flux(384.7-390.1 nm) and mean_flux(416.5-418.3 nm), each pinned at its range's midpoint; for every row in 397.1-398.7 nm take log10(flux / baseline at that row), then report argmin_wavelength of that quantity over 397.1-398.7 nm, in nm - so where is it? 397.2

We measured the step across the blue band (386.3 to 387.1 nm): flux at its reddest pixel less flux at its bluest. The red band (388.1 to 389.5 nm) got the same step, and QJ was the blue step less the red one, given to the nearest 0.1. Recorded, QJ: 1.7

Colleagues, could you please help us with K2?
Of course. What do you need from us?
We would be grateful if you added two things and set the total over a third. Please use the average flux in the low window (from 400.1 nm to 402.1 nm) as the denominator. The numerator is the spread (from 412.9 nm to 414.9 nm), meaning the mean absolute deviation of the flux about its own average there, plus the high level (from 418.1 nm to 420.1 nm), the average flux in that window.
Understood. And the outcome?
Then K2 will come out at 1.00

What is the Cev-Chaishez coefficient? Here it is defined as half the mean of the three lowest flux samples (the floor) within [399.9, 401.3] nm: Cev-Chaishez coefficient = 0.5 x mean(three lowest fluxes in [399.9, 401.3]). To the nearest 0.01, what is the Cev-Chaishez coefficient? 6.83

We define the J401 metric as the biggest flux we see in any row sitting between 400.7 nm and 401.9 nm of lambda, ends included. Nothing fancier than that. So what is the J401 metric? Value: 14.5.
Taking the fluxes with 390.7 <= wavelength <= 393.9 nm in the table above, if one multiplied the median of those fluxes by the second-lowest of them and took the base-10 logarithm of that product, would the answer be 1.8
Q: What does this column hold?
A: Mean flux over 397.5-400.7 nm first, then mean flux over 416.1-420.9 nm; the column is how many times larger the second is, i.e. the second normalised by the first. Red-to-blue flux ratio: 1.01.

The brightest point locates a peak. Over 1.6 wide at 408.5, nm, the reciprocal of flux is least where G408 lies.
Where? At 409.0 nm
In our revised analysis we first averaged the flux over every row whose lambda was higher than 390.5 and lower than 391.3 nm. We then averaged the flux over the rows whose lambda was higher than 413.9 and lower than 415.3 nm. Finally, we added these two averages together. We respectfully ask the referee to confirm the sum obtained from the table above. 27.8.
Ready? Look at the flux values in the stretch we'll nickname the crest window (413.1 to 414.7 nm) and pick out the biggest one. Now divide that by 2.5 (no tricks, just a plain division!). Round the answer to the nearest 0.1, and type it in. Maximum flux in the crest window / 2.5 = 5.9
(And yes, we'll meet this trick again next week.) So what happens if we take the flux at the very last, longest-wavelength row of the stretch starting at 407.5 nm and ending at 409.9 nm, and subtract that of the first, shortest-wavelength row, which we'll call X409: -1.0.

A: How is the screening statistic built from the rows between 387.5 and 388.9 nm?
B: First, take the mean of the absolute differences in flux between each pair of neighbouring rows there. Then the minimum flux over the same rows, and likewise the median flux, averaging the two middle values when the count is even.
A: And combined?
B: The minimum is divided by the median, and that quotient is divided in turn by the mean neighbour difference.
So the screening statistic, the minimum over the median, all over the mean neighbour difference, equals 0.6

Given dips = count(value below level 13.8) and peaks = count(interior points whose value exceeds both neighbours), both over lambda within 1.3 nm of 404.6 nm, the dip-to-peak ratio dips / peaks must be 3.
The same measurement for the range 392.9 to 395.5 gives 13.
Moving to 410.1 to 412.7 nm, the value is 2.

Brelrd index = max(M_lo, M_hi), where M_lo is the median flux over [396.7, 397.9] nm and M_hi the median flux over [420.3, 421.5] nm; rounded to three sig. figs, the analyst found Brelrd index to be 14.0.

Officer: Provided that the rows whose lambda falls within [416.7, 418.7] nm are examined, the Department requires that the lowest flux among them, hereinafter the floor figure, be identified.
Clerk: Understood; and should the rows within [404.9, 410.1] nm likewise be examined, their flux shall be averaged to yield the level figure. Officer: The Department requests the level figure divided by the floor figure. 1.06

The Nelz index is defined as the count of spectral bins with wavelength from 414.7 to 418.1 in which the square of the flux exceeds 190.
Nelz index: 12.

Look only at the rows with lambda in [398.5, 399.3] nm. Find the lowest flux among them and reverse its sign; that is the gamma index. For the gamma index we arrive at -13.8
